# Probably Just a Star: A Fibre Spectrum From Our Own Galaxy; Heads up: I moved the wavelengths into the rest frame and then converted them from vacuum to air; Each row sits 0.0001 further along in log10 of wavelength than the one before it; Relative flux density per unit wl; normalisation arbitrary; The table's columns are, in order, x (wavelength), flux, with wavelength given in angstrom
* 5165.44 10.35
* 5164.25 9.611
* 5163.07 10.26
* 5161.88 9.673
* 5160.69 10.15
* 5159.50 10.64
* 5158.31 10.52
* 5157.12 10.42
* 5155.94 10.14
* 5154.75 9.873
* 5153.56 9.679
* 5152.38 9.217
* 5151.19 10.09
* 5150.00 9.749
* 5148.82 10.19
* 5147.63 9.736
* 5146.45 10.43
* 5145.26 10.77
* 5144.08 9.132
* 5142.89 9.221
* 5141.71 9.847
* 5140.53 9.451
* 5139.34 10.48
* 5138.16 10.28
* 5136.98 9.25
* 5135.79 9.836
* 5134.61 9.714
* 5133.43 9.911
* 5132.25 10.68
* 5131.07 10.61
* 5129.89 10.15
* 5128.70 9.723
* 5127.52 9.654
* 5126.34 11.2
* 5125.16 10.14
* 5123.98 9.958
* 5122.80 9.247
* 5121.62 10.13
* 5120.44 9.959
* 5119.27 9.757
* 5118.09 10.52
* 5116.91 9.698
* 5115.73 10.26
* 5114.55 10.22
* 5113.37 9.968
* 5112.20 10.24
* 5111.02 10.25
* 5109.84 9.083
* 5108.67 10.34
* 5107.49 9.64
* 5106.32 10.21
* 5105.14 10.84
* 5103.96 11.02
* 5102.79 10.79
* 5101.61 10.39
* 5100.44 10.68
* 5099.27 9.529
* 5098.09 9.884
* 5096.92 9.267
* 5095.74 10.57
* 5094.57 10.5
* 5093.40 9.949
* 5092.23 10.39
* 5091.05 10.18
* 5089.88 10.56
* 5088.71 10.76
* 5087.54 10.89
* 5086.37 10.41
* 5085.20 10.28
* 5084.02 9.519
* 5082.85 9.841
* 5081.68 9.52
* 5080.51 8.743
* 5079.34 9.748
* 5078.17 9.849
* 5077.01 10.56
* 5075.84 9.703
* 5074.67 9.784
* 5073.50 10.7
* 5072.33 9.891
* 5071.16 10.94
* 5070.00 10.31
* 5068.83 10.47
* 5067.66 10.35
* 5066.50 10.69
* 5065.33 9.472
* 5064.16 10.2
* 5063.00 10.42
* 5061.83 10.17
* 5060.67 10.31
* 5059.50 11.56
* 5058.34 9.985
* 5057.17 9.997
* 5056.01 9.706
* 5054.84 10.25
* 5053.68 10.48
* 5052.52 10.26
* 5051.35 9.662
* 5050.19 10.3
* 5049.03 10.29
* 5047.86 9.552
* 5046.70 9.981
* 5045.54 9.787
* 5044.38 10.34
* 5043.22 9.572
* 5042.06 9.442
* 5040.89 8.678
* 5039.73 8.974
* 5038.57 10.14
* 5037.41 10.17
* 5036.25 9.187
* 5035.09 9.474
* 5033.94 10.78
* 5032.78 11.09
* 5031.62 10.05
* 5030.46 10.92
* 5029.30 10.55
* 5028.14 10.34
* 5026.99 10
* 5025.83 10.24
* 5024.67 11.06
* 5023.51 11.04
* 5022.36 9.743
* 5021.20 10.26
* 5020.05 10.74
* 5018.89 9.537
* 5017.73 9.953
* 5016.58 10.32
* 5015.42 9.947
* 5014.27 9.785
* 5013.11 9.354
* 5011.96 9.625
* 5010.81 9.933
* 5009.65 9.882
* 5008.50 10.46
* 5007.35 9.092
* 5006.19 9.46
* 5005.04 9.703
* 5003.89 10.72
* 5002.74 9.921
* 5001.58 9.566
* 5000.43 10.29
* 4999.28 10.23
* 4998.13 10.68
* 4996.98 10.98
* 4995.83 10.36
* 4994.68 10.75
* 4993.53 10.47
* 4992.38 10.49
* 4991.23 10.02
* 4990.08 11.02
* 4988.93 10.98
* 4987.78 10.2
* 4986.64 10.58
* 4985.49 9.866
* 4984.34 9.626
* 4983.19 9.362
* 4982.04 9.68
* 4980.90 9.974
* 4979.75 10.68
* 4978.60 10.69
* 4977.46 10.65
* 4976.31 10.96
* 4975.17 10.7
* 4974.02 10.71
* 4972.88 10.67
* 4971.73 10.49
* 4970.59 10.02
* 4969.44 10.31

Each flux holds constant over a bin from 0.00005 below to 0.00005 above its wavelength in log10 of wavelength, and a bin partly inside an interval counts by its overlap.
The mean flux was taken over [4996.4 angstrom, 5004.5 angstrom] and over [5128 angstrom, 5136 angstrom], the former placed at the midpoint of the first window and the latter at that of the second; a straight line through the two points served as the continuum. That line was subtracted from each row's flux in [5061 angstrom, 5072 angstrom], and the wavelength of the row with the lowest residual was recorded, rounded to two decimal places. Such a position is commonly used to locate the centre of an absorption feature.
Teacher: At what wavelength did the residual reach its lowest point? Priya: 5065.33 angstrom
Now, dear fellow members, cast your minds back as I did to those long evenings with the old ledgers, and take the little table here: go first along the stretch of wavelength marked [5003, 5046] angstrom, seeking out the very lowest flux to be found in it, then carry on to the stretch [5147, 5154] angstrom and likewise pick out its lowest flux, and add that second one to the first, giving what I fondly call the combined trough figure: 17.9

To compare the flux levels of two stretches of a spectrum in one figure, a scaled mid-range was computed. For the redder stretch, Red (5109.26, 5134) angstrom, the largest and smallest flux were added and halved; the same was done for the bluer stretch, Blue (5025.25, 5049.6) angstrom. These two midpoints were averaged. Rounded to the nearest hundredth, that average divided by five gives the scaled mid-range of 2.00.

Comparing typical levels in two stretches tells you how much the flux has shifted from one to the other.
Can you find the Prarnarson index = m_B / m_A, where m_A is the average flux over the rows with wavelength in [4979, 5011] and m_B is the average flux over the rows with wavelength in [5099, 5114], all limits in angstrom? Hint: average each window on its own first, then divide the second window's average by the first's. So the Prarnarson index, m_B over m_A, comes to 1.01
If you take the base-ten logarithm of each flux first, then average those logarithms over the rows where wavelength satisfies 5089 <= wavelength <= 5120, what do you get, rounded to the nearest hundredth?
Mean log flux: 1.01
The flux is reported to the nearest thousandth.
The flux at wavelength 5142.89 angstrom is 9.221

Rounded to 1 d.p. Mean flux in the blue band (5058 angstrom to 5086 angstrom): 10.1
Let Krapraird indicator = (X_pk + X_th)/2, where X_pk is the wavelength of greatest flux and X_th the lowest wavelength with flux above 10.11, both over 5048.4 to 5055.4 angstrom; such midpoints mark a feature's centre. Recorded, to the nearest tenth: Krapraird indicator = 5051.4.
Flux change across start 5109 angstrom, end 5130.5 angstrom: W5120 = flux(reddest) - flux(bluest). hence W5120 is 1.07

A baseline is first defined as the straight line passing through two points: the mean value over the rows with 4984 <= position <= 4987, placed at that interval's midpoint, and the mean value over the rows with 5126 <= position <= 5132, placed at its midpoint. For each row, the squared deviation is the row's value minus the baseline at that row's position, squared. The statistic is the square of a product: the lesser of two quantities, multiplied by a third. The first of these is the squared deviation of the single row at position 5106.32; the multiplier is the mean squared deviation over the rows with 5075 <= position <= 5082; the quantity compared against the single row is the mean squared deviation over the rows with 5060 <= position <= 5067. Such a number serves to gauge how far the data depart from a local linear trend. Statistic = 0.0000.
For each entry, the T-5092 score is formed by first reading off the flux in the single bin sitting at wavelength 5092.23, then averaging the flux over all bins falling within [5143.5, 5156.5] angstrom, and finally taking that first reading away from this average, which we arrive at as -0.48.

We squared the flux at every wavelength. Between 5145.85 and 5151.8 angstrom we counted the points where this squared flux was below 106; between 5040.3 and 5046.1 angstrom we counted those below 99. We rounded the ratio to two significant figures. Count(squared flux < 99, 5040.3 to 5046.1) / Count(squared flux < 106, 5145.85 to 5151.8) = 1.0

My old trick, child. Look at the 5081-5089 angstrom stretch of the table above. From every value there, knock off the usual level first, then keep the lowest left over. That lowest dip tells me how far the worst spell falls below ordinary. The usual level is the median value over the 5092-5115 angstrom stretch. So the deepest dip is -0.7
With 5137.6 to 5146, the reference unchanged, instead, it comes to -1.1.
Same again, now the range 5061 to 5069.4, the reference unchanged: -0.8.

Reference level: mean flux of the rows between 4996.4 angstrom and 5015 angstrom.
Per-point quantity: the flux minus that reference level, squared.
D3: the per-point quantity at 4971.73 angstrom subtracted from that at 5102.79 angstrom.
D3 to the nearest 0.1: 0.4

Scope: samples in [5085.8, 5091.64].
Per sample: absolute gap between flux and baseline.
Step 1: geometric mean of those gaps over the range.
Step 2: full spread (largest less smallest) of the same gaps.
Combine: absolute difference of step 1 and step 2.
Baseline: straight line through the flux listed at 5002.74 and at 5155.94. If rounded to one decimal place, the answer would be 0.3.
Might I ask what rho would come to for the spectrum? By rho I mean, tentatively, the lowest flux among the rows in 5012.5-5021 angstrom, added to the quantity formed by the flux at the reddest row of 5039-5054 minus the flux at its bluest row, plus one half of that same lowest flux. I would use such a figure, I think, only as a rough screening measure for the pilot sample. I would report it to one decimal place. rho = 15.5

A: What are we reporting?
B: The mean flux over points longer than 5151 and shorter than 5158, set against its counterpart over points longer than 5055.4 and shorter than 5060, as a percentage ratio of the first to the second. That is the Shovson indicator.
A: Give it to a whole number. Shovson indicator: 96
